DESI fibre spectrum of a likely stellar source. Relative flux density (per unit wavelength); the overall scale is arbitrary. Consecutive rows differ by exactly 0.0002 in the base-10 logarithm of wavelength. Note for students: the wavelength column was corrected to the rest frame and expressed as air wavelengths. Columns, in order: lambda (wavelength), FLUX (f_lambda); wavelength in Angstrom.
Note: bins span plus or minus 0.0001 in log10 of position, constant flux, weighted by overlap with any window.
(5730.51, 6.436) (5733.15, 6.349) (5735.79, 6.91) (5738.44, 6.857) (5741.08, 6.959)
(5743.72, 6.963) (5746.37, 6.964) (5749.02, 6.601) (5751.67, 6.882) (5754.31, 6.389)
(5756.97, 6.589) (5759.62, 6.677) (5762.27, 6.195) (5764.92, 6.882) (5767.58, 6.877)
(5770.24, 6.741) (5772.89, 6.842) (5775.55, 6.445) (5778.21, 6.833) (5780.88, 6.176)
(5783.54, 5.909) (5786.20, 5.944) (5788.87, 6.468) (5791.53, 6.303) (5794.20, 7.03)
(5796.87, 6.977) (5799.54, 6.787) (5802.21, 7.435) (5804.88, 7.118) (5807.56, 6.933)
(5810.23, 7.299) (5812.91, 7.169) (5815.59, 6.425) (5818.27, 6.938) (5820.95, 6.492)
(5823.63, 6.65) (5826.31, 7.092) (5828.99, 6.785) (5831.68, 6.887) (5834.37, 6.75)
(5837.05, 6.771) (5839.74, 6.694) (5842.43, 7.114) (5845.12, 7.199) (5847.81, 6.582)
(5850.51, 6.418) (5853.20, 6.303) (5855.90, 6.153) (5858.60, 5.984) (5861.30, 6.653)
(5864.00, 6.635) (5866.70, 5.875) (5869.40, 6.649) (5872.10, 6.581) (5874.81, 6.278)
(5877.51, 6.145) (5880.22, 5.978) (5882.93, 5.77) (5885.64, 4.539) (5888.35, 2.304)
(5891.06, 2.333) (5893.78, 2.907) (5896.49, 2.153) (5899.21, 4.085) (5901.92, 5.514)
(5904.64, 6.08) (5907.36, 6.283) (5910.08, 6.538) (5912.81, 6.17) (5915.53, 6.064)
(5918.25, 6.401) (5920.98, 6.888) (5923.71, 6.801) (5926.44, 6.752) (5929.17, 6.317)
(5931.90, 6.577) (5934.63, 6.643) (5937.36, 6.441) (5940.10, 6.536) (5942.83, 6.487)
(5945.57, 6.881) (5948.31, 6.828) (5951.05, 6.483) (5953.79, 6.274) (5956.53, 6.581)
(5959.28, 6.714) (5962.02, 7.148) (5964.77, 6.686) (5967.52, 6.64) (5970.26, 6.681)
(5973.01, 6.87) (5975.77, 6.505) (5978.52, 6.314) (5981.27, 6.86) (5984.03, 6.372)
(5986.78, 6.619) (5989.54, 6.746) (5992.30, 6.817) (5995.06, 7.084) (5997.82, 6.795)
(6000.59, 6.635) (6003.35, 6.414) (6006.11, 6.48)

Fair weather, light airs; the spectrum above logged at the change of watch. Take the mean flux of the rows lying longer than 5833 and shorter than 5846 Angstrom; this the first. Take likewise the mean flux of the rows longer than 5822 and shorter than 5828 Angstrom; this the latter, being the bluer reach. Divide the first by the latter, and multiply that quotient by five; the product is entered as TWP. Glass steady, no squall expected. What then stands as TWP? 5.03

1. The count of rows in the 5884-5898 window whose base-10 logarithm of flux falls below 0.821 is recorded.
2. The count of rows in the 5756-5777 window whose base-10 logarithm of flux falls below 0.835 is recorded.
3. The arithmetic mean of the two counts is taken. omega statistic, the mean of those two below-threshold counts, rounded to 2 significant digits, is 5.0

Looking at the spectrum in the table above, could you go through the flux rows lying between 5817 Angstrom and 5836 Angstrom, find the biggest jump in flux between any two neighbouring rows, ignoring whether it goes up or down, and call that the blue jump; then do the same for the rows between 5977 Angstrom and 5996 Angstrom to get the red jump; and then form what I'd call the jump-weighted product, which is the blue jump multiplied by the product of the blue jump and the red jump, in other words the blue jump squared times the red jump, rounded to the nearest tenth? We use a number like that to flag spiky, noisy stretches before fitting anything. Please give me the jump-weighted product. 0.1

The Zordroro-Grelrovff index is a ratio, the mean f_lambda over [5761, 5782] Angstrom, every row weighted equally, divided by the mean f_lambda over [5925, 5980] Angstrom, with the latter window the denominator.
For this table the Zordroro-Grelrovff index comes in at 1.0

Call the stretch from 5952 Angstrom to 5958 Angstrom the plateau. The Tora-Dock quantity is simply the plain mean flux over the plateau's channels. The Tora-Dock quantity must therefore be 6.43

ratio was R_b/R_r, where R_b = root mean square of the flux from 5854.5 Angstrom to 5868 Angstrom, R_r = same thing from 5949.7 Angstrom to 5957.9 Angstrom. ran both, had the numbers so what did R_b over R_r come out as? 0.97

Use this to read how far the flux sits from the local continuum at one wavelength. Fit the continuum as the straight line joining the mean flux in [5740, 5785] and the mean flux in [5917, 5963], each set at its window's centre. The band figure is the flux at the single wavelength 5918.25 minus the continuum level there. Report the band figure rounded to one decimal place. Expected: -0.2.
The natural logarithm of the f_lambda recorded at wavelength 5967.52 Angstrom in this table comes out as 1.89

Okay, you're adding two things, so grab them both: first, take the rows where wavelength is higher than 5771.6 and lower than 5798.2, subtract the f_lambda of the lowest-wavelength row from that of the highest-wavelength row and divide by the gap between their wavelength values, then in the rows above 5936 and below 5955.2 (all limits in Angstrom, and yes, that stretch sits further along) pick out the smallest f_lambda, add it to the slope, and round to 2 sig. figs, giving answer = 6.3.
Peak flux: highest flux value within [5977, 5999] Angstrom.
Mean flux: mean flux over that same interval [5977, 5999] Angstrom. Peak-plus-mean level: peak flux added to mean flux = 13.8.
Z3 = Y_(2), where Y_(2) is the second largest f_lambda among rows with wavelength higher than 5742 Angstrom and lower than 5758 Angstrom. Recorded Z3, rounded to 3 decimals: 6.963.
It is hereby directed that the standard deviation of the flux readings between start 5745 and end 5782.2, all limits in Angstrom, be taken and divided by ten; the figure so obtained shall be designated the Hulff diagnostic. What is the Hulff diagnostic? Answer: 0.03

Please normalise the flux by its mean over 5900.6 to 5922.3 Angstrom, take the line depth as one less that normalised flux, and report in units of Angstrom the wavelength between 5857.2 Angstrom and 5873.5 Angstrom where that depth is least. 5861.30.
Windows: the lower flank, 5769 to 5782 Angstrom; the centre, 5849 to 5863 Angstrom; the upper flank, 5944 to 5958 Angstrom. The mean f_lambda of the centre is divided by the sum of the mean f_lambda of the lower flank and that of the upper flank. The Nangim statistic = 0.477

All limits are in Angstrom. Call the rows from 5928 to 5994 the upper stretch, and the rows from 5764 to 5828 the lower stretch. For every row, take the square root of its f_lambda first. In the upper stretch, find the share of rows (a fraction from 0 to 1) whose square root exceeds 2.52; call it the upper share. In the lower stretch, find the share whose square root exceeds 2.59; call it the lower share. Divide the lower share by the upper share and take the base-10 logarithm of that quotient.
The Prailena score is -0.1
